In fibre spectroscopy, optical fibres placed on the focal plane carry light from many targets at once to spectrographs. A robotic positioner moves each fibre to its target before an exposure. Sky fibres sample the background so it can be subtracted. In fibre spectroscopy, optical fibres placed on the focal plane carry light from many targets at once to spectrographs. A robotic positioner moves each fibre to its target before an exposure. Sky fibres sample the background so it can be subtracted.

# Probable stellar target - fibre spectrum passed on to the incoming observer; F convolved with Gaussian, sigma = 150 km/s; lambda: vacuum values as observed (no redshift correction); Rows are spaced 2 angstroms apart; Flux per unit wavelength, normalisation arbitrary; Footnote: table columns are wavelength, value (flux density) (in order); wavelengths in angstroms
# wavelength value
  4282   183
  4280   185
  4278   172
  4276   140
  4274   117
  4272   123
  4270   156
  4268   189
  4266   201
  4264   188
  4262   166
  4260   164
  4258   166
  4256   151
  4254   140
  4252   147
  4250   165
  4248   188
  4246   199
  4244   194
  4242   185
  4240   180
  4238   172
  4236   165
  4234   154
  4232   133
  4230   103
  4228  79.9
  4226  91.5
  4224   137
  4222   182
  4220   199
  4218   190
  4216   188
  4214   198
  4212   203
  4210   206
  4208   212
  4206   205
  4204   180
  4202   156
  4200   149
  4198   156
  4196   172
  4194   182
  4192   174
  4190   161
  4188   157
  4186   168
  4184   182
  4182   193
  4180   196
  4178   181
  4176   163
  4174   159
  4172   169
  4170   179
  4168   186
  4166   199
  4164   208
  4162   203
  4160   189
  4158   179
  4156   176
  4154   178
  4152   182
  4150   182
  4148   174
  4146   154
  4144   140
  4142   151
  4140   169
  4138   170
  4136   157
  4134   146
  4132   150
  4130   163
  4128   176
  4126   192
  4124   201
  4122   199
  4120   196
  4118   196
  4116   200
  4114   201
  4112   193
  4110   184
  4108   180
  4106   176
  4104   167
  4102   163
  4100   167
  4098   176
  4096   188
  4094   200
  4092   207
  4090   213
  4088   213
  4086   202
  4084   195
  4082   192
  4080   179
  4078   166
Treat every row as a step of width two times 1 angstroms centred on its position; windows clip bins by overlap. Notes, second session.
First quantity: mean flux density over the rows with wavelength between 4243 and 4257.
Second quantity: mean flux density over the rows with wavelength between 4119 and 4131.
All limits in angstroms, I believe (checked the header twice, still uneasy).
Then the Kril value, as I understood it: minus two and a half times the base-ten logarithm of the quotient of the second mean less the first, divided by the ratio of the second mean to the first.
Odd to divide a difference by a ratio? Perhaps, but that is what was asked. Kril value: -3.07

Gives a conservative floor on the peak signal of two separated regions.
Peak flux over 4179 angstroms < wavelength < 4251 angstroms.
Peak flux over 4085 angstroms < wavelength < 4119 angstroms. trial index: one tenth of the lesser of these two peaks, 21.2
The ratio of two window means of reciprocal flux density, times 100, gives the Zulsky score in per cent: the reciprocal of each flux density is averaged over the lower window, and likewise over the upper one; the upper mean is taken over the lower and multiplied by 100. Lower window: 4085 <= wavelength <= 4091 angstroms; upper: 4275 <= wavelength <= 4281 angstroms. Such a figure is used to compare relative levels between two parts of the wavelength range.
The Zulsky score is 128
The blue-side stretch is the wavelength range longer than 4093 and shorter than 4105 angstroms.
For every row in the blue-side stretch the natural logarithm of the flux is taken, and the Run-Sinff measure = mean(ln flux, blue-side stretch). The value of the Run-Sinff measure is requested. 5.17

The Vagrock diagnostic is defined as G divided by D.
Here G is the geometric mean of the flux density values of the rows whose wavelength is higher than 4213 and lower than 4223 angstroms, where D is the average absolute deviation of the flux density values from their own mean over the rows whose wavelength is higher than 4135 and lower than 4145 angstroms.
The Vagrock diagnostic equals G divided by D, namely 20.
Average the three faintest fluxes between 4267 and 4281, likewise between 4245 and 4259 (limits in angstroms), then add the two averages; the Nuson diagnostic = 273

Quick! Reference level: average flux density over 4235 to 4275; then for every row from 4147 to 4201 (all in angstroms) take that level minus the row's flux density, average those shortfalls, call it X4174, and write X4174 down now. -10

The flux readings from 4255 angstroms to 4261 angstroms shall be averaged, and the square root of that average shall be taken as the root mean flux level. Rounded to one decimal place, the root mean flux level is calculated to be 12.7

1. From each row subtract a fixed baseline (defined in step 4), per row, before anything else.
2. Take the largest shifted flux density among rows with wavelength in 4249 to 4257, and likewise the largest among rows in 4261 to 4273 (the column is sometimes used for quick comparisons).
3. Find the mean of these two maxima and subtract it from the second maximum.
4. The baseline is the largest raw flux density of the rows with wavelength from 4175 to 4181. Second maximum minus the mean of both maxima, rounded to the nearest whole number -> 18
